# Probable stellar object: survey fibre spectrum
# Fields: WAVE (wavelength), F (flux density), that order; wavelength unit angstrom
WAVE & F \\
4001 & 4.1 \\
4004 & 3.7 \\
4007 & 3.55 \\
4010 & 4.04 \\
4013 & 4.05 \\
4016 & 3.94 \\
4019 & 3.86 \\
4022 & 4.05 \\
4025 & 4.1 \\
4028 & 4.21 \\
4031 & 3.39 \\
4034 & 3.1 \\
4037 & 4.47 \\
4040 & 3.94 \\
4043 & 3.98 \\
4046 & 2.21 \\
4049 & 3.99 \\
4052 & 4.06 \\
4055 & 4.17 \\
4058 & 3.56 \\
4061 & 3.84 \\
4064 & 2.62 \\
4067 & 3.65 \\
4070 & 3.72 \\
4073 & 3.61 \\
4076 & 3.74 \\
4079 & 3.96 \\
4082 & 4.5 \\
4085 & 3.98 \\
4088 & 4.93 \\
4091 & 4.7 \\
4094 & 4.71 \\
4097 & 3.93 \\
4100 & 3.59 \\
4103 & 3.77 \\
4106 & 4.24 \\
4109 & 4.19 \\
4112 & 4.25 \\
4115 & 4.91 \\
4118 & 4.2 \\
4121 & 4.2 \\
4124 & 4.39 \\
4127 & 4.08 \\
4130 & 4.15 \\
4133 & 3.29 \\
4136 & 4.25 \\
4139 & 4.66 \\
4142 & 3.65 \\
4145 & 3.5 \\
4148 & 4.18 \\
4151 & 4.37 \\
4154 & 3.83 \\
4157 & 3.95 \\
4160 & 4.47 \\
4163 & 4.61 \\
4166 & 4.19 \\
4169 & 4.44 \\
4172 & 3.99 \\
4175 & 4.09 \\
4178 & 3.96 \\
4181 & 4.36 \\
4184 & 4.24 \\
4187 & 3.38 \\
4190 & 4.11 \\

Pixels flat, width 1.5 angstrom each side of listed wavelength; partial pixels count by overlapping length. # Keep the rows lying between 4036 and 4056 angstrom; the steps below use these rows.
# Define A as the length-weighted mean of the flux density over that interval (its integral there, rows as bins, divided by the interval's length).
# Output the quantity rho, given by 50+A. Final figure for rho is 53.8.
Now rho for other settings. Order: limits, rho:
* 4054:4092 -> 53.9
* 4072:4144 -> 54.2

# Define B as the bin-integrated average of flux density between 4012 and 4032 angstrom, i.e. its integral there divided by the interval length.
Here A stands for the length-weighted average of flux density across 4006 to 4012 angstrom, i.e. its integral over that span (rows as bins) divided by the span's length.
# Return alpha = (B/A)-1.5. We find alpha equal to -0.47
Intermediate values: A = 3.84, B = 3.95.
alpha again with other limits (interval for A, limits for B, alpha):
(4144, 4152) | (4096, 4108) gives -0.53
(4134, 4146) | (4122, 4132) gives -0.46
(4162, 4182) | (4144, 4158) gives -0.56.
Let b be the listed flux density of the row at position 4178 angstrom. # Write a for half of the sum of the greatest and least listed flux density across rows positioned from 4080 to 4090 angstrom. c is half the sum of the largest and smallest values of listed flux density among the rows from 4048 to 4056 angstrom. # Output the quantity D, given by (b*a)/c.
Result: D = 4.3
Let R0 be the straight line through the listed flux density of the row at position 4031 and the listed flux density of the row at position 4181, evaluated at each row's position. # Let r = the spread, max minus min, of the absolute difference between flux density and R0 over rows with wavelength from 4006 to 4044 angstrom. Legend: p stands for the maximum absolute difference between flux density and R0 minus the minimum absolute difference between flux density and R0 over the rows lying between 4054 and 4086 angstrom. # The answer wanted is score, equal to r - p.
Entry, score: 0.06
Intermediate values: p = 0.98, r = 1.0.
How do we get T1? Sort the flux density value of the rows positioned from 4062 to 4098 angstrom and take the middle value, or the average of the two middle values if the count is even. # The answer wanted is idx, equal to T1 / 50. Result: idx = 0.079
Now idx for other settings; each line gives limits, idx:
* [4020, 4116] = 0.080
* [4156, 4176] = 0.084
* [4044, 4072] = 0.074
